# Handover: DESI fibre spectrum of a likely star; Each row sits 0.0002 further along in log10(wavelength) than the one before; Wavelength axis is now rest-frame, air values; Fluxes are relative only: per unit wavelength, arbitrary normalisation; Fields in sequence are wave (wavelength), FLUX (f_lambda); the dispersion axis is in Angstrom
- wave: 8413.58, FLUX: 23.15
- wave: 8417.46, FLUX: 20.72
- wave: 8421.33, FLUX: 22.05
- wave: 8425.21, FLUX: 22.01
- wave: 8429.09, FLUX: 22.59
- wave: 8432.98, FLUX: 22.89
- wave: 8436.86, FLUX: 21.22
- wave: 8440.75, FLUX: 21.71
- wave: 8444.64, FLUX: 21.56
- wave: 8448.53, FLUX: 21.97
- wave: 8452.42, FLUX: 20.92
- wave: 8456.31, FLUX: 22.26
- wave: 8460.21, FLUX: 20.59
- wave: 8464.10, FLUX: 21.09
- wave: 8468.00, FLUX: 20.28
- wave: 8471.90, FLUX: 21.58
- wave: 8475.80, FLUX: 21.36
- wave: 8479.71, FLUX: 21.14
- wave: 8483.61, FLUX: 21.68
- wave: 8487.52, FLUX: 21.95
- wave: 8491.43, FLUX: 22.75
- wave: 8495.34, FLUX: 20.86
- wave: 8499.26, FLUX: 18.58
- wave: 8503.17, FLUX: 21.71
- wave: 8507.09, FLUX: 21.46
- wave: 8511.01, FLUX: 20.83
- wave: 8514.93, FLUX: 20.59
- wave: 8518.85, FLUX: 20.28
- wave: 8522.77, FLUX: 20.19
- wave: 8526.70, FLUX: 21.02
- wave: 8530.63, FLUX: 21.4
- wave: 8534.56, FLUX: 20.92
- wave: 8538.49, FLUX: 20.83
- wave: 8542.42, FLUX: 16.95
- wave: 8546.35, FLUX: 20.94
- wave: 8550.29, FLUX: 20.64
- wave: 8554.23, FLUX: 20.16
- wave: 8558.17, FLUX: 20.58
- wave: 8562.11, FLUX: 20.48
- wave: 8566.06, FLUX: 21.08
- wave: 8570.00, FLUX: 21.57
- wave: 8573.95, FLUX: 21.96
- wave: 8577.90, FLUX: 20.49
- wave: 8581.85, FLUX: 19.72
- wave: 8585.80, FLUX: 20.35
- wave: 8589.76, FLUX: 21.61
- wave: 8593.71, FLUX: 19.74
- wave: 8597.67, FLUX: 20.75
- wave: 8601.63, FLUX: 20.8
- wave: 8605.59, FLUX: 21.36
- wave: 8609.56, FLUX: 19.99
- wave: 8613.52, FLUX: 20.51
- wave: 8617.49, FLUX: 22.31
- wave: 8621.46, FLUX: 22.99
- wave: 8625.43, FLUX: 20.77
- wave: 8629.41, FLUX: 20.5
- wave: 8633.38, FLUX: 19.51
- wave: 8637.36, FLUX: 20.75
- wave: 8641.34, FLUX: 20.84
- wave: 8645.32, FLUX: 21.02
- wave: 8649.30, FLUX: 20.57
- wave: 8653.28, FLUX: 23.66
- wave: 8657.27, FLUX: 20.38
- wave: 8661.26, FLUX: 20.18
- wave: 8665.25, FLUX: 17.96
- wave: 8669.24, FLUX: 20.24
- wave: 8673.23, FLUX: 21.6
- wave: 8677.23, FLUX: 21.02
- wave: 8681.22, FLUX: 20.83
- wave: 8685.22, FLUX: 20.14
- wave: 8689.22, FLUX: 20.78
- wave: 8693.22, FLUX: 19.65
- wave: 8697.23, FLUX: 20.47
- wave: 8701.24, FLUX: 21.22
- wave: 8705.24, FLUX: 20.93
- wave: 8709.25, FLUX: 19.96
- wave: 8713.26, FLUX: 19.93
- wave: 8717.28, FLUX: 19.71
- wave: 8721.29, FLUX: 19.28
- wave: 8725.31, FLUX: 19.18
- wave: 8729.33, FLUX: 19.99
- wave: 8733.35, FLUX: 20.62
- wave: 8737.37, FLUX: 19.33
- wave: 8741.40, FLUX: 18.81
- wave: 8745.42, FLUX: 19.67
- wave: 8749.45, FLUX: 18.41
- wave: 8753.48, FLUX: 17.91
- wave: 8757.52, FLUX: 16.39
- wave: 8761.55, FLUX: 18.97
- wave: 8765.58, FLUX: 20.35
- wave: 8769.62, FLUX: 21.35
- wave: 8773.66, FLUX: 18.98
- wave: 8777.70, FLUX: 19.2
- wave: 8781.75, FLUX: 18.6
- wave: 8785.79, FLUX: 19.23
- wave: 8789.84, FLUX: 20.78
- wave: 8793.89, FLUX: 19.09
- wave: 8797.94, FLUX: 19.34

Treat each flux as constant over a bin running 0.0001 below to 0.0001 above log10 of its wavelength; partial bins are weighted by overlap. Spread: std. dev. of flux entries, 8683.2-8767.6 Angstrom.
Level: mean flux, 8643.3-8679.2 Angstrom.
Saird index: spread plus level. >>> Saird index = 21.8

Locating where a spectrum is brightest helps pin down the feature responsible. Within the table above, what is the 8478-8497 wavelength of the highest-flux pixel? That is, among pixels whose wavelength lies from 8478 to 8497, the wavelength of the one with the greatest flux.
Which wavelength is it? 8491.43 Angstrom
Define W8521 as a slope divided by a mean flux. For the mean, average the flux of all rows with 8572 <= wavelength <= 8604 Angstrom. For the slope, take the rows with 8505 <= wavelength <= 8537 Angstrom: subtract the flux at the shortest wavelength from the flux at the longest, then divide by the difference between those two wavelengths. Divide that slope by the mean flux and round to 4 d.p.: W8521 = -0.0010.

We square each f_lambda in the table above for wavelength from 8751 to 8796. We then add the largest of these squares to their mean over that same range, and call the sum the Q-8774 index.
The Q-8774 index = 825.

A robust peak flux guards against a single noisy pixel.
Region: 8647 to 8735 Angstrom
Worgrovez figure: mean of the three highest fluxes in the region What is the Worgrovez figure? 22.2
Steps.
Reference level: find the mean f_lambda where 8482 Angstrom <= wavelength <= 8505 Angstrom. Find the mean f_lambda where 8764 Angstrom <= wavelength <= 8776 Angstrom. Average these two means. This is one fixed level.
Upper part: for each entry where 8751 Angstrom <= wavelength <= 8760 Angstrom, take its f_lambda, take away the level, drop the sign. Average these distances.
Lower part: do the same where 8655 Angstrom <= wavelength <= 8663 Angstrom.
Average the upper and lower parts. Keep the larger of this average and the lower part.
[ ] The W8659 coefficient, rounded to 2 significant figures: 2.0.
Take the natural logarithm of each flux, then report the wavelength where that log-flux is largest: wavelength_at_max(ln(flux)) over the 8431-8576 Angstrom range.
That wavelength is 8432.98 Angstrom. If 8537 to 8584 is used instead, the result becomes 8573.95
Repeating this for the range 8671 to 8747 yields 8673.23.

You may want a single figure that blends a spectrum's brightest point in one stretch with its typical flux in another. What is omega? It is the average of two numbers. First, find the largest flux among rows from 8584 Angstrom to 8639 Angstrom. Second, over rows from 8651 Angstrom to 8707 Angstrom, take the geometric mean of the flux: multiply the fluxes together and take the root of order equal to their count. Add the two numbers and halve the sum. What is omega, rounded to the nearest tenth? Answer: 21.8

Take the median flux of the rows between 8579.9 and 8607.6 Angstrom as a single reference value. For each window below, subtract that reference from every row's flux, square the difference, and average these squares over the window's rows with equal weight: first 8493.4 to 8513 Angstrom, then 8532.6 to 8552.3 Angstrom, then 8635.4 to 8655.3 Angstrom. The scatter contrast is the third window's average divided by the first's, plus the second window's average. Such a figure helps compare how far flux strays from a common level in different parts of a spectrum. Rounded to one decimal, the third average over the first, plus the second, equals 4.3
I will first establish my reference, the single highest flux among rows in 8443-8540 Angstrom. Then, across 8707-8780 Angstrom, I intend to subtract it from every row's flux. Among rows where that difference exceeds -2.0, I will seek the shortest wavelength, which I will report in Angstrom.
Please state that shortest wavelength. 8769.62 Angstrom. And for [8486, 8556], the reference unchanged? 8487.52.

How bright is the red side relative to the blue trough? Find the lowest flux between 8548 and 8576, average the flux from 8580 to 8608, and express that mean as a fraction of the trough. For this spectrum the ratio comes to 1.02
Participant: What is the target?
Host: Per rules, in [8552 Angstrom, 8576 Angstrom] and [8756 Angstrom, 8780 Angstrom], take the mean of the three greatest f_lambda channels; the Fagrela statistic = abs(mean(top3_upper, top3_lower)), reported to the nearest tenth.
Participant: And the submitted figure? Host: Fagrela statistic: 20.9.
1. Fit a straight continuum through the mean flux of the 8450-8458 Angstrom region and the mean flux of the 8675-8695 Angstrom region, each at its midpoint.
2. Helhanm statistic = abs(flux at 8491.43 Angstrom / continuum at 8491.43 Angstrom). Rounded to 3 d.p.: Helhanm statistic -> 1.062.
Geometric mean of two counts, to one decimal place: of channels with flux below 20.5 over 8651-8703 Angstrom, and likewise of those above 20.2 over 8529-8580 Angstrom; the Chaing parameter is 8.8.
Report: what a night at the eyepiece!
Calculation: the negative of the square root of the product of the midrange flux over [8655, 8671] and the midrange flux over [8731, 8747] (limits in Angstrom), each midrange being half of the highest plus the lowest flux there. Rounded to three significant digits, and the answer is -19.4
